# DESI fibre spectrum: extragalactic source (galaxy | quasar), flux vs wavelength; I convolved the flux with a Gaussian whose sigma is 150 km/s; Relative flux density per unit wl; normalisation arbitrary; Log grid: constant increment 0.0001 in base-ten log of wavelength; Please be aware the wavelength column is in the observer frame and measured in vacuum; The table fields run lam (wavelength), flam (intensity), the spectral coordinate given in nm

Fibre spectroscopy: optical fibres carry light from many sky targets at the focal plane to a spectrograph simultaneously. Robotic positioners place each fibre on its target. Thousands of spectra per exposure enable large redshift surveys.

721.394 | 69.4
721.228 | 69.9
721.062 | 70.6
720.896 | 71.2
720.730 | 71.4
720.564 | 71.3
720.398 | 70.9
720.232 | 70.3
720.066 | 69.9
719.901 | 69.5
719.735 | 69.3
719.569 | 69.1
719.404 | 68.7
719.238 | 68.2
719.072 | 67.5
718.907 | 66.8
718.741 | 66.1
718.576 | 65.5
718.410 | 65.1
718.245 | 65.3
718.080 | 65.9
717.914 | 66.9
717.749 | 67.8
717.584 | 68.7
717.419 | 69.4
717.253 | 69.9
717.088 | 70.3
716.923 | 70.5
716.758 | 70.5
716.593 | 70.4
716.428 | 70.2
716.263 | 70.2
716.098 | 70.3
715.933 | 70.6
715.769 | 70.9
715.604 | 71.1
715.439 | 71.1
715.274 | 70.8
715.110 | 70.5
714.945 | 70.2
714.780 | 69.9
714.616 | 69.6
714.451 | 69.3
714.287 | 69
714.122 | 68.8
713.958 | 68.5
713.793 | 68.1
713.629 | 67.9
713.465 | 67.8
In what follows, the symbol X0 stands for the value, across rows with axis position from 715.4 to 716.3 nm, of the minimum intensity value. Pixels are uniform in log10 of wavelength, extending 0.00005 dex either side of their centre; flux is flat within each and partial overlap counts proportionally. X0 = 70.2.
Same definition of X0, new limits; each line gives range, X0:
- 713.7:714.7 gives 68.1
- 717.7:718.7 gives 65.1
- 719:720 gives 67.5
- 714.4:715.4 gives 69.3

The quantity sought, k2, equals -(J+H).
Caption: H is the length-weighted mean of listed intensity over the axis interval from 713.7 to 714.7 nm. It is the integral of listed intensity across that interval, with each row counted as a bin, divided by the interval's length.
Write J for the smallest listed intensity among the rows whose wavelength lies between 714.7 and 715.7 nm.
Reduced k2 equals -139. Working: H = 68.9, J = 69.9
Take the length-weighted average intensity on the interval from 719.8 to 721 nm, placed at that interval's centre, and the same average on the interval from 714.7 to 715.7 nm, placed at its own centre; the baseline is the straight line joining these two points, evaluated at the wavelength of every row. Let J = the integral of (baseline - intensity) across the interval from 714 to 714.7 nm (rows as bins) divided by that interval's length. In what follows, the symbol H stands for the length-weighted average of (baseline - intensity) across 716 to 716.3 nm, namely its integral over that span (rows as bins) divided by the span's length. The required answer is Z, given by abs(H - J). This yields 1.1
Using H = 0.3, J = 1.4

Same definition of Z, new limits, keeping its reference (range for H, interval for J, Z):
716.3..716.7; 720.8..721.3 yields 0.2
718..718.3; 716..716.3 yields 4.7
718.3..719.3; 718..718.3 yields 0.8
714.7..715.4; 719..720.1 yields 1.6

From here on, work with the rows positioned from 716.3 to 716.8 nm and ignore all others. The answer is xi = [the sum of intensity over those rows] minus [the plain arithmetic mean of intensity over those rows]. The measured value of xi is 140.7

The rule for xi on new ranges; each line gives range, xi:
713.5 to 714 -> 136.3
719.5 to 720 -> 138.6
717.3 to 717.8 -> 137.3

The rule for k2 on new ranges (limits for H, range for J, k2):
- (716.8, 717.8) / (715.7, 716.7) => -140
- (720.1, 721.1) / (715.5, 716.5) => -141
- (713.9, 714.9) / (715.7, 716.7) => -139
